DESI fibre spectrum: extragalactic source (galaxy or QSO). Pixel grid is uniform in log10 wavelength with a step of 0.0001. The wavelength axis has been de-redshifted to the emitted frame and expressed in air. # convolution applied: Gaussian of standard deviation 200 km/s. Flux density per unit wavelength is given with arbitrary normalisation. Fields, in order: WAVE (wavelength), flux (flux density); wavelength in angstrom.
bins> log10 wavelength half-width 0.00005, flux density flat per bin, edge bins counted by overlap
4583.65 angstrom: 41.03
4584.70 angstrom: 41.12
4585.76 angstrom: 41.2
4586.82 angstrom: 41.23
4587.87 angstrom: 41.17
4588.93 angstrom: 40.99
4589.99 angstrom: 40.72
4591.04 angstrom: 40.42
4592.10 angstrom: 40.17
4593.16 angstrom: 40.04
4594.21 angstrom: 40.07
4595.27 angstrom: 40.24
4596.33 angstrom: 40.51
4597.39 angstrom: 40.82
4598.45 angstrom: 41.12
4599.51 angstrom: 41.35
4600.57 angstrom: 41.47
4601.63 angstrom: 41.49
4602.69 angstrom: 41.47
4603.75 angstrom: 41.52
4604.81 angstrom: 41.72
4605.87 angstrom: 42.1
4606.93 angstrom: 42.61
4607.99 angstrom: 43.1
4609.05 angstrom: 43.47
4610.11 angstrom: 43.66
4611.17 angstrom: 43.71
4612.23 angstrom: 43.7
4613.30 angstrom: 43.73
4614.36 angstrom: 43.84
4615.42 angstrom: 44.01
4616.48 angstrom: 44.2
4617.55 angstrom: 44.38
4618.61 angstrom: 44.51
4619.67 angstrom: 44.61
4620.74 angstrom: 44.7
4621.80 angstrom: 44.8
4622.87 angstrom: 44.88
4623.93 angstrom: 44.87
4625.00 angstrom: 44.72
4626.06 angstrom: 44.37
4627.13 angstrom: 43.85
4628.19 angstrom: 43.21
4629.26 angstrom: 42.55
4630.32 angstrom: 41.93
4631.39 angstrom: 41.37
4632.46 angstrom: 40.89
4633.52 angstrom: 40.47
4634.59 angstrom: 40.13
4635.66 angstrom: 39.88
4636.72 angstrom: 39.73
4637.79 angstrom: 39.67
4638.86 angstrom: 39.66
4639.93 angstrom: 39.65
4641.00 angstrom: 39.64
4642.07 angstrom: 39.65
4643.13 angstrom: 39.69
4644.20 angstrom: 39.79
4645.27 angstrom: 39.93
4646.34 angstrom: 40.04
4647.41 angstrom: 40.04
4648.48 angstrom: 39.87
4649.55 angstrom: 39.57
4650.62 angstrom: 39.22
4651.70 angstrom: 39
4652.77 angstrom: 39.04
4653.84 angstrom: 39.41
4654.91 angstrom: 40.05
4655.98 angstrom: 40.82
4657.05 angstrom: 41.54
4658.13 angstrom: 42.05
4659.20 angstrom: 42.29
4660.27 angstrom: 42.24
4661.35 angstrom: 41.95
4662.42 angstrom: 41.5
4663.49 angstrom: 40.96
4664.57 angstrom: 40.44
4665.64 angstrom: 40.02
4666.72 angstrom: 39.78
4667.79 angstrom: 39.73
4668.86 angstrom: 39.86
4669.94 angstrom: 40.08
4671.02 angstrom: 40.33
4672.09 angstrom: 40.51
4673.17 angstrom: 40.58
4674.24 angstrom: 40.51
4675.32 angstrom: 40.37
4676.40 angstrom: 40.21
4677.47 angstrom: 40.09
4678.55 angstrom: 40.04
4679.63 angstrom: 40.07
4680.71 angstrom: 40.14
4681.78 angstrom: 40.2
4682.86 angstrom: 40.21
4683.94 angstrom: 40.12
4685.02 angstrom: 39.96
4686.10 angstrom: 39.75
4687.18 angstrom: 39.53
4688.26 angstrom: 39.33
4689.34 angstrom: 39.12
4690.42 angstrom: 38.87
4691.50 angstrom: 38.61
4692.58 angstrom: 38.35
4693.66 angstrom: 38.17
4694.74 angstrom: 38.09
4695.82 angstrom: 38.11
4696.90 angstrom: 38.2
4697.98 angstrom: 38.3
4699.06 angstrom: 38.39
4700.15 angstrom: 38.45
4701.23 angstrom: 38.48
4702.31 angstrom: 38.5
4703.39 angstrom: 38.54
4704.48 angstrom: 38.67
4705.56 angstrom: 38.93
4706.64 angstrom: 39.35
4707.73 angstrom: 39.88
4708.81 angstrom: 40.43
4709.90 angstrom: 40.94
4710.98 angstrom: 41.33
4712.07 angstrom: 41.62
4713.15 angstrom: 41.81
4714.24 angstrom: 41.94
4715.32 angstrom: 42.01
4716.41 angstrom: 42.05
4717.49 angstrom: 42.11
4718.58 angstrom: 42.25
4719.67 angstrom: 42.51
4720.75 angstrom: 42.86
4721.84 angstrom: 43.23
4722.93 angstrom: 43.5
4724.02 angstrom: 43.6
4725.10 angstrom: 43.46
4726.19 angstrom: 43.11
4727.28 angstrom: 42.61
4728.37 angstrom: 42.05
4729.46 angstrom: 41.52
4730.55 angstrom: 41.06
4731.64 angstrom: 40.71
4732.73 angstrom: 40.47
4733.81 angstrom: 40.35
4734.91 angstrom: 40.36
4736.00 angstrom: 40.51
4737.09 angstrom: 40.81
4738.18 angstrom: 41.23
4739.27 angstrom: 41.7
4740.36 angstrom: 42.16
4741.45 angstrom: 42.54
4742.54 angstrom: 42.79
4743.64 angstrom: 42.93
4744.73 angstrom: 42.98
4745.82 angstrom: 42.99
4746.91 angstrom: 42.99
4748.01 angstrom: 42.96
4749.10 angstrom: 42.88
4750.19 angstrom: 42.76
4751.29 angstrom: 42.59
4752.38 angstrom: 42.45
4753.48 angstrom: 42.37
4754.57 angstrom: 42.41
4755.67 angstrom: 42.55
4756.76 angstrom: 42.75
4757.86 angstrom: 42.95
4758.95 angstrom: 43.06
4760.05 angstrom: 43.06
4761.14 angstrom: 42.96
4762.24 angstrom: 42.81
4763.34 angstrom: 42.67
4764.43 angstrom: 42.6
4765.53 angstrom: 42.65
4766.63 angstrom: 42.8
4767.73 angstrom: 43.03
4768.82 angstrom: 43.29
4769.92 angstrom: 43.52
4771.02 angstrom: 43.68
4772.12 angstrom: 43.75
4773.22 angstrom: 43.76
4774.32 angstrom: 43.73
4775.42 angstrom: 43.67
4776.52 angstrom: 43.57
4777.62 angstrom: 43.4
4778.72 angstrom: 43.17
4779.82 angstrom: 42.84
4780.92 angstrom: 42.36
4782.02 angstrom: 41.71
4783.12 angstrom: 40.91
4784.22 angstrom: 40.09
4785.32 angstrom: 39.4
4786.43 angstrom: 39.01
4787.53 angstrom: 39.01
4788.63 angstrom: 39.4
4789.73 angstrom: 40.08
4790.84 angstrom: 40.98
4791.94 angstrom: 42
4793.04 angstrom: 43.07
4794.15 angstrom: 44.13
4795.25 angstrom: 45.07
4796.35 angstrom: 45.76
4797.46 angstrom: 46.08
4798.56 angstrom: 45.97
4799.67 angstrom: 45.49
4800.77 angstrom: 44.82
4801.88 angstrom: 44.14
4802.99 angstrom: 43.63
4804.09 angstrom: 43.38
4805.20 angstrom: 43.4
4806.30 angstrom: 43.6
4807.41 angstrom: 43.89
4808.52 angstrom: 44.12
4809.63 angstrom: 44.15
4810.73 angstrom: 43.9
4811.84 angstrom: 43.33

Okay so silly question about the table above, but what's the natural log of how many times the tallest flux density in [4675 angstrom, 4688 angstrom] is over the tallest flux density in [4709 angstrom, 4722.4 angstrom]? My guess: -0.068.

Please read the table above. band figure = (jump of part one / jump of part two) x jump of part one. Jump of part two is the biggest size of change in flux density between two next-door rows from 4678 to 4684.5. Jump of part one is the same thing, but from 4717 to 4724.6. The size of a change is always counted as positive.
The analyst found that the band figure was 1.5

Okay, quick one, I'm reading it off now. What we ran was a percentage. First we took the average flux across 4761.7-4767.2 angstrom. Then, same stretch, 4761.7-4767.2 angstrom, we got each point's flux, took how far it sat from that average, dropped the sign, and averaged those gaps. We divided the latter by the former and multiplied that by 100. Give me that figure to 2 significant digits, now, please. 0.19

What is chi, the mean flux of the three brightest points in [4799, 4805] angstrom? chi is 44.8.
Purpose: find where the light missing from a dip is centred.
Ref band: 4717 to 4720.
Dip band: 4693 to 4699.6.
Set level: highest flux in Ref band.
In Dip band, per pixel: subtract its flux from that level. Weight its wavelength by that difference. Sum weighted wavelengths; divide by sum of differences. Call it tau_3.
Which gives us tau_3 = 4696.3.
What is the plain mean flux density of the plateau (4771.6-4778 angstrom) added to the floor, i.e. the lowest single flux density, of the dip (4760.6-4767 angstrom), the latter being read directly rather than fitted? 86.2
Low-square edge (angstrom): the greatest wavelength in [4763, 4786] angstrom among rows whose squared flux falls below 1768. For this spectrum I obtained 4785.32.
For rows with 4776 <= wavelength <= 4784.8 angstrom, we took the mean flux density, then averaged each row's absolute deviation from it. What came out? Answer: 1.0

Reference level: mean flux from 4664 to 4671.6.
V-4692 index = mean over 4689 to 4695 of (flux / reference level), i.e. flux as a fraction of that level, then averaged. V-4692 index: 0.96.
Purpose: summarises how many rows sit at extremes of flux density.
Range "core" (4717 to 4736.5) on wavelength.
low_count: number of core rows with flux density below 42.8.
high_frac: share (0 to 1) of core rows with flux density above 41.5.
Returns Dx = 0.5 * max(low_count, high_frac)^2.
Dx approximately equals 72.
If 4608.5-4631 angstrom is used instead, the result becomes 2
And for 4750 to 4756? 18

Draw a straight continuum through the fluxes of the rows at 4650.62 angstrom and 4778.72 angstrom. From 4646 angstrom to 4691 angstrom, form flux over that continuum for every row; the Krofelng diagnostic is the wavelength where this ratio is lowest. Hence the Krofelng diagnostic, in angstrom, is 4690.42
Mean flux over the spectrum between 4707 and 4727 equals 42.1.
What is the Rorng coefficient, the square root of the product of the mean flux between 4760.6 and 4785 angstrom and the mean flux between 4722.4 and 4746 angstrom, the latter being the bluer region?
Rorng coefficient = 42.4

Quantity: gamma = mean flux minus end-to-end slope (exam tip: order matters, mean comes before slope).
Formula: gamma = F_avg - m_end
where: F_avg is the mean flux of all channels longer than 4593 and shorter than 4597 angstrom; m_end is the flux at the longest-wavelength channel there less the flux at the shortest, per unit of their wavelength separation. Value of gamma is 40.1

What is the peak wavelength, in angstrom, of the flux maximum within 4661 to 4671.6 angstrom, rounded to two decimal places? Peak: 4661.35 angstrom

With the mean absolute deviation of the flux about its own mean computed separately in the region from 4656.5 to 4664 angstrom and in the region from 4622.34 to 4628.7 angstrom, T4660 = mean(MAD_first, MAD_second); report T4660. 0.46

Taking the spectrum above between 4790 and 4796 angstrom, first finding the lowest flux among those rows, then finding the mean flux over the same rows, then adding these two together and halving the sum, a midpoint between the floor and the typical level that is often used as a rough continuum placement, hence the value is 42.0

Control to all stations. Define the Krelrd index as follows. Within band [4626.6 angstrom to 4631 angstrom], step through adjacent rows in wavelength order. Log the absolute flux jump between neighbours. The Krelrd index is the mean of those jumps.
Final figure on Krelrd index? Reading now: 0.64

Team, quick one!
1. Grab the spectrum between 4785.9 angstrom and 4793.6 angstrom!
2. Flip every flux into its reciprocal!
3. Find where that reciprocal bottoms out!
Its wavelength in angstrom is 4793.04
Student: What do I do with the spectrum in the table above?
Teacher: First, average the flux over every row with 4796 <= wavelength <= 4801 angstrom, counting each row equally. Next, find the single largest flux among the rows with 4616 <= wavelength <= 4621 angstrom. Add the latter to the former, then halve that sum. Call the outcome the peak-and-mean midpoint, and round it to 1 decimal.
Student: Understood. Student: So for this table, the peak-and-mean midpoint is 45.2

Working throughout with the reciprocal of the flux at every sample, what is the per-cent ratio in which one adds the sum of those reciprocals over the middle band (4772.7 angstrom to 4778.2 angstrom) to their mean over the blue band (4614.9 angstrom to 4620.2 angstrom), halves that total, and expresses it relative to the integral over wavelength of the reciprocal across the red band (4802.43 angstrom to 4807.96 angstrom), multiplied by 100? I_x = 54.0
